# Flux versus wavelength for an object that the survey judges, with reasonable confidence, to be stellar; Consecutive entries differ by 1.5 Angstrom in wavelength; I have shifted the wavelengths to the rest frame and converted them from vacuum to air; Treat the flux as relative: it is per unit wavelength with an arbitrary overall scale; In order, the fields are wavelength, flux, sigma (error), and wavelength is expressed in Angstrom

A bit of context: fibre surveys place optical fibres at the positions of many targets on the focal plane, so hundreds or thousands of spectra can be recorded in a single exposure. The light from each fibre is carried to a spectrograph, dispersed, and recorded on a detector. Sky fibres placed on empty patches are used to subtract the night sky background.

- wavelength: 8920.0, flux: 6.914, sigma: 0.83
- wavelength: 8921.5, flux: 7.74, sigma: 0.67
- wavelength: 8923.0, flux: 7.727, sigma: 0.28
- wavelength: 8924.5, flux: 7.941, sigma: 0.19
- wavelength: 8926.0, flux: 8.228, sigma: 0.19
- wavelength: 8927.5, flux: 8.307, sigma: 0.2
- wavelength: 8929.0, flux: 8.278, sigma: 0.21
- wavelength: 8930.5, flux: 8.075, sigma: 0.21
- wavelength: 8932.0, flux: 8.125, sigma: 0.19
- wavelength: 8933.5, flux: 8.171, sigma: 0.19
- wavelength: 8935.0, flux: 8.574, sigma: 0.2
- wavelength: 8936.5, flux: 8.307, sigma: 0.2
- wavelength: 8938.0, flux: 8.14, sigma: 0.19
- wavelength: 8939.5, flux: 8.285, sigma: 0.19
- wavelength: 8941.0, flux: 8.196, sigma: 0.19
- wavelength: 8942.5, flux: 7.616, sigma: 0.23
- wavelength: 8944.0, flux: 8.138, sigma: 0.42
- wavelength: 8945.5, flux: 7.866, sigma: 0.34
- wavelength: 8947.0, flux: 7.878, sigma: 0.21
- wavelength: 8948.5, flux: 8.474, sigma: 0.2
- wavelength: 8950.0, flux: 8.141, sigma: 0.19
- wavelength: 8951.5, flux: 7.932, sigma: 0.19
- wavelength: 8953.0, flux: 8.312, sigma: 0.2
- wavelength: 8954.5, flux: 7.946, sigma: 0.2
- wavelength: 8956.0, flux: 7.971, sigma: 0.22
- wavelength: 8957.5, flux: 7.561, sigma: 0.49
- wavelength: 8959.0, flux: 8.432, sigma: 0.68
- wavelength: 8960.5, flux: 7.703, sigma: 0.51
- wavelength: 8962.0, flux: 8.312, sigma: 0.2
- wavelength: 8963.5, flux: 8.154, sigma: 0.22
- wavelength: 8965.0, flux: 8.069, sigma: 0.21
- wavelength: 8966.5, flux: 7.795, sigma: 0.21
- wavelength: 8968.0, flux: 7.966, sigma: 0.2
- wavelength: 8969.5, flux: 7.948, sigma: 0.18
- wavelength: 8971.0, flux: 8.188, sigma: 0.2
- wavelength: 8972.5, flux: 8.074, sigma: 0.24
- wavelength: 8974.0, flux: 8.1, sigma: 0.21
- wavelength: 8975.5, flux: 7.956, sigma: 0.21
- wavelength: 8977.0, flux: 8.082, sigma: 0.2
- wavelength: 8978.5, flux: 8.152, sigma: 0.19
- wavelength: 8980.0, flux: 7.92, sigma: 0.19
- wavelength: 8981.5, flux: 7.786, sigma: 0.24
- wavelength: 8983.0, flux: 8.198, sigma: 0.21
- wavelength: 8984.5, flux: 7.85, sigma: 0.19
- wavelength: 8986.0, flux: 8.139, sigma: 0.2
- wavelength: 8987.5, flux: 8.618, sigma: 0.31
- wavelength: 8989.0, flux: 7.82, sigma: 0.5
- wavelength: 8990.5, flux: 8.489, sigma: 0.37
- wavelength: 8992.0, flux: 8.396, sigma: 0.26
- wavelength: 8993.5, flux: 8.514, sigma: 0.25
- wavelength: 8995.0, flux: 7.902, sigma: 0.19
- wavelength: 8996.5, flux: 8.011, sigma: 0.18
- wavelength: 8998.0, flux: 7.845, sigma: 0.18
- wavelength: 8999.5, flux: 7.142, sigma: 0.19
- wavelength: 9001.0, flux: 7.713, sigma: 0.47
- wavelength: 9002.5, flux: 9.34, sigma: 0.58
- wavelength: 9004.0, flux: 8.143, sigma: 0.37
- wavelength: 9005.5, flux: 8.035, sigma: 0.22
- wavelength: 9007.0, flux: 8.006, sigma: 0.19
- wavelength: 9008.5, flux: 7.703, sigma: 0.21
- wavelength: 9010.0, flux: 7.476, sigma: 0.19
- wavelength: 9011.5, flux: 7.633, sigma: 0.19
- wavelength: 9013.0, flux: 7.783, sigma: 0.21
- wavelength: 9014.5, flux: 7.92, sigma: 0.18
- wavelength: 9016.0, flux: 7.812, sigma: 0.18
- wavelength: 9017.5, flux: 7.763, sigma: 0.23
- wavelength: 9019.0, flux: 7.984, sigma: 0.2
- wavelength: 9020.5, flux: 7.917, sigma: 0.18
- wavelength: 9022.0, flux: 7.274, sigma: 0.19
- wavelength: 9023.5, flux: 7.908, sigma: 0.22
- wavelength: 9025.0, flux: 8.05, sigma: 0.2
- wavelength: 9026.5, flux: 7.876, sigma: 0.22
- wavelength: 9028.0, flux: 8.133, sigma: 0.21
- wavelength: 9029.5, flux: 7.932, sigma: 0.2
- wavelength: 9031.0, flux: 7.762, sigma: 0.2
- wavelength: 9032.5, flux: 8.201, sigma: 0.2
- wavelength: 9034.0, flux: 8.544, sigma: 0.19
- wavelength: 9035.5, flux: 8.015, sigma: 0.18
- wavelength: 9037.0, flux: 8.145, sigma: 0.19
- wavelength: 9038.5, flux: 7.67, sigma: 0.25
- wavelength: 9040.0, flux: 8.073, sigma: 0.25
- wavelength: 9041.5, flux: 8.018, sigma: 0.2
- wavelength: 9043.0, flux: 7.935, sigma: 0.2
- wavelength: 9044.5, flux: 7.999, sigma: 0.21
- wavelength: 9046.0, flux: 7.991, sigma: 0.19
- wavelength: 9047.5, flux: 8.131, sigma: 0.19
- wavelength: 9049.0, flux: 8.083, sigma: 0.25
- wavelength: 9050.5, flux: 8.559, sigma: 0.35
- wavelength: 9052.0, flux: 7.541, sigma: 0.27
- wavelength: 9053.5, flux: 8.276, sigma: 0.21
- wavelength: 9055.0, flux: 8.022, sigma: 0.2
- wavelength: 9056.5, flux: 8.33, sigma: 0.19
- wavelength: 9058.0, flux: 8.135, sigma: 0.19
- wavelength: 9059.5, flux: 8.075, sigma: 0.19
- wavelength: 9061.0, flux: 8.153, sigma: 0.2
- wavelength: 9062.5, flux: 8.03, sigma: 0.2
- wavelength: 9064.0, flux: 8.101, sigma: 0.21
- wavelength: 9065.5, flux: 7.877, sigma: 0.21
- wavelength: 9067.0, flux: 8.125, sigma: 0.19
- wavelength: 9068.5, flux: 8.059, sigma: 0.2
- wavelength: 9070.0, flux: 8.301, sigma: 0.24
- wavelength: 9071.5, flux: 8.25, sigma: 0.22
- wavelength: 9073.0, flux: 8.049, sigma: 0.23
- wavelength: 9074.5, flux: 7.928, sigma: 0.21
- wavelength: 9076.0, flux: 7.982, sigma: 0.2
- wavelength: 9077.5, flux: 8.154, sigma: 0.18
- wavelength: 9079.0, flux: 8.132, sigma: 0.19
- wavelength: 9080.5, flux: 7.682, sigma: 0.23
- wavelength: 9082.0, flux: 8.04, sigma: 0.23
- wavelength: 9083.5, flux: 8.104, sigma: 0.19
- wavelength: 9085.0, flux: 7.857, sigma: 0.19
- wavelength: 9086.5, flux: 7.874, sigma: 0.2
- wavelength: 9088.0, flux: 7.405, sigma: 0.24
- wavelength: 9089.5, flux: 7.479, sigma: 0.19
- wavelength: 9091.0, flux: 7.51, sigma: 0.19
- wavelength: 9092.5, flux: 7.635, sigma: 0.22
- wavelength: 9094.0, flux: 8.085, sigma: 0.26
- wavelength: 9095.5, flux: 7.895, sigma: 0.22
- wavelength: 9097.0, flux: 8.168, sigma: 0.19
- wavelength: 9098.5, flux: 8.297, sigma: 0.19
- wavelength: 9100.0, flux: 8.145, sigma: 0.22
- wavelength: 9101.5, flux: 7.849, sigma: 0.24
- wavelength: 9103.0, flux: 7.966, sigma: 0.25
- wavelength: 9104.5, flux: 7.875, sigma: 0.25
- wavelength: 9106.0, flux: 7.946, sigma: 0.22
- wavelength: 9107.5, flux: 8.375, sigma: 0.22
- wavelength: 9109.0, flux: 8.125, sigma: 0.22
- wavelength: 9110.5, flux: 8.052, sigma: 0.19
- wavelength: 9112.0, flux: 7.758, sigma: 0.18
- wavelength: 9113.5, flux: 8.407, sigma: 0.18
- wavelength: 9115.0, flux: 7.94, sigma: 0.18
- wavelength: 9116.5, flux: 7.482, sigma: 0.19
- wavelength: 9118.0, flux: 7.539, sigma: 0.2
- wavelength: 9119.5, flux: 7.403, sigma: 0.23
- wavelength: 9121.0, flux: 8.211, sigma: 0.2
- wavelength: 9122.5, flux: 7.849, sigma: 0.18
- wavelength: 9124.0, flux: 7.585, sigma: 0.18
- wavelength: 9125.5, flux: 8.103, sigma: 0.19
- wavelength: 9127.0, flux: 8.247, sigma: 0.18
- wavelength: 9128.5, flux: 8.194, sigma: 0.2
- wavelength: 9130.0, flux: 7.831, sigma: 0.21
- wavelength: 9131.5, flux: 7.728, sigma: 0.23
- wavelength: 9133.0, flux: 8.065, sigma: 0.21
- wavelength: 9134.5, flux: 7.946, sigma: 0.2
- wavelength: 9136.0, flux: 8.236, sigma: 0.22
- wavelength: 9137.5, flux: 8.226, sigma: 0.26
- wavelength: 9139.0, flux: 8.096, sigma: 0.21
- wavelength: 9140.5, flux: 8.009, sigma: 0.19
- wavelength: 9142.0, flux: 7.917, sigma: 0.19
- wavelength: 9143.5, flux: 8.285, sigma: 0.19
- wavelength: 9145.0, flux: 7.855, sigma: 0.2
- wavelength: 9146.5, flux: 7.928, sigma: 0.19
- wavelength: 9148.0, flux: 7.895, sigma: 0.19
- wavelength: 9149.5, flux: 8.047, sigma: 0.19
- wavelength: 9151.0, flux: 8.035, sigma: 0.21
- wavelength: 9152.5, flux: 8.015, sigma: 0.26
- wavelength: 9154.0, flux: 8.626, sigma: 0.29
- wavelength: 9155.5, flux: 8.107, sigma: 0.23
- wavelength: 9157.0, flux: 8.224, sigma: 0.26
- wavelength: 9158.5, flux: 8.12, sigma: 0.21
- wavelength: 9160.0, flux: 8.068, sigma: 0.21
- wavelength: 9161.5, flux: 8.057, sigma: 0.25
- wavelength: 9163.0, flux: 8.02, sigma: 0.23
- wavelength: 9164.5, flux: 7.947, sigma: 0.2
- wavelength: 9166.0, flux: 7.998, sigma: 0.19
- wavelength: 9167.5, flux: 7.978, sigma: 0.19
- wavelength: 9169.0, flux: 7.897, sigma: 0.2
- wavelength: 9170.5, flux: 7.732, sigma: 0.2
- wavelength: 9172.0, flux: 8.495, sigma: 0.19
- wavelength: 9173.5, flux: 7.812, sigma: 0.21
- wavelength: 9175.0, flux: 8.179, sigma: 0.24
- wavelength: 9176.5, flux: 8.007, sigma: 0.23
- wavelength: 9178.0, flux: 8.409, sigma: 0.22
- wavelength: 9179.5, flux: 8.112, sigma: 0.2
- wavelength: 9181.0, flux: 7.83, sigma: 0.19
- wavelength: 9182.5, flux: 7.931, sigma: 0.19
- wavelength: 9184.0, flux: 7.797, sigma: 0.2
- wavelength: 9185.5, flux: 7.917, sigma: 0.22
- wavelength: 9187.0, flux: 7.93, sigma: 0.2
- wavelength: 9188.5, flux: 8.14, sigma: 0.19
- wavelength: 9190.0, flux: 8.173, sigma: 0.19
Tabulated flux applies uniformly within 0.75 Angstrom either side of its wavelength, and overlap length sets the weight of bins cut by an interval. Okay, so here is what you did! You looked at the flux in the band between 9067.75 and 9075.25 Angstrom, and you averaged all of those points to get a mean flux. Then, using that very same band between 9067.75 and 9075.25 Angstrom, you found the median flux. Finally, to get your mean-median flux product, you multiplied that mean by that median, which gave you 65.4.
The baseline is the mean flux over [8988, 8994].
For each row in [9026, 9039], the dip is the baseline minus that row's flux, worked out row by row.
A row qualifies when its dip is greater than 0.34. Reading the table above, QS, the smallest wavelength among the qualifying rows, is 9026.5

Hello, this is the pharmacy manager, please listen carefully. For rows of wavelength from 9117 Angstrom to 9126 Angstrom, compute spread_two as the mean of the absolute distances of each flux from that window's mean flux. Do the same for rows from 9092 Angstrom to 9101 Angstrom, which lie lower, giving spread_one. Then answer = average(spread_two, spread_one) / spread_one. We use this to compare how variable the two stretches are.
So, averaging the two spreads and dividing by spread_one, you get 1.25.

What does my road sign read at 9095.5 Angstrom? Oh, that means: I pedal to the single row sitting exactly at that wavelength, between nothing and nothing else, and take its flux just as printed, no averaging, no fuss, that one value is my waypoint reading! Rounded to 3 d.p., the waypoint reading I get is 7.895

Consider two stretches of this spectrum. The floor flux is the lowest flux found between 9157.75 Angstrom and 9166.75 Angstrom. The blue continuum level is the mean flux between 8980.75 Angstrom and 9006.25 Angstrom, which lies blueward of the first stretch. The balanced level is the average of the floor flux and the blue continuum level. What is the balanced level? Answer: 8.03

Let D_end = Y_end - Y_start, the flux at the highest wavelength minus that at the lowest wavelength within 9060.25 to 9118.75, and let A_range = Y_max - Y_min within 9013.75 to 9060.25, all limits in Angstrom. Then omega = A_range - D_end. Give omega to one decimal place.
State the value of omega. 1.9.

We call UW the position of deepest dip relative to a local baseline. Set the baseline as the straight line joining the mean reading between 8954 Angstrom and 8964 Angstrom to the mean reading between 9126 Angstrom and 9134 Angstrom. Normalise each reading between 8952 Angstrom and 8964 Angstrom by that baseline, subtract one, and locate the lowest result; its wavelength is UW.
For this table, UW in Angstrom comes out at 8957.5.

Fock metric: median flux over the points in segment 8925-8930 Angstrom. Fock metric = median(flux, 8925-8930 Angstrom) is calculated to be 8.28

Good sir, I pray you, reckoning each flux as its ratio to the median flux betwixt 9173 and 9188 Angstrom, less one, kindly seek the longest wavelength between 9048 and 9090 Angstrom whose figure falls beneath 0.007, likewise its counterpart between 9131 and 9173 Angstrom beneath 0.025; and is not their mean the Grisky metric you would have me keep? 9130.0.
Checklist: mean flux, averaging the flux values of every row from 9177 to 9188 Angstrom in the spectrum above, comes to 7.99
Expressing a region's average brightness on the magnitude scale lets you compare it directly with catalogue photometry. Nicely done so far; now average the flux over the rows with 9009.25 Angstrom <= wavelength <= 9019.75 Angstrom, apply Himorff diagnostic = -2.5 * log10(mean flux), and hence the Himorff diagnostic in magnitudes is -2.23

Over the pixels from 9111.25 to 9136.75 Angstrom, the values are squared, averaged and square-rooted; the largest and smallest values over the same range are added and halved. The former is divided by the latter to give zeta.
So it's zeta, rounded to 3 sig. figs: 1.00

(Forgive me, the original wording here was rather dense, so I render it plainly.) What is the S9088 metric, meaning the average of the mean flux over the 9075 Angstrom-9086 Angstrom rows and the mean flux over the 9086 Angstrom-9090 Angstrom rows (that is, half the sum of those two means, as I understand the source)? 7.8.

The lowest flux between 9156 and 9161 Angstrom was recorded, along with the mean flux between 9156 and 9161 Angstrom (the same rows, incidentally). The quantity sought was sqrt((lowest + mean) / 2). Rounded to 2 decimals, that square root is 2.85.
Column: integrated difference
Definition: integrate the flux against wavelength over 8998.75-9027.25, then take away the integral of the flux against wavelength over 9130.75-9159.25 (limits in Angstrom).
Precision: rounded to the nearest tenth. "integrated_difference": -5.8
